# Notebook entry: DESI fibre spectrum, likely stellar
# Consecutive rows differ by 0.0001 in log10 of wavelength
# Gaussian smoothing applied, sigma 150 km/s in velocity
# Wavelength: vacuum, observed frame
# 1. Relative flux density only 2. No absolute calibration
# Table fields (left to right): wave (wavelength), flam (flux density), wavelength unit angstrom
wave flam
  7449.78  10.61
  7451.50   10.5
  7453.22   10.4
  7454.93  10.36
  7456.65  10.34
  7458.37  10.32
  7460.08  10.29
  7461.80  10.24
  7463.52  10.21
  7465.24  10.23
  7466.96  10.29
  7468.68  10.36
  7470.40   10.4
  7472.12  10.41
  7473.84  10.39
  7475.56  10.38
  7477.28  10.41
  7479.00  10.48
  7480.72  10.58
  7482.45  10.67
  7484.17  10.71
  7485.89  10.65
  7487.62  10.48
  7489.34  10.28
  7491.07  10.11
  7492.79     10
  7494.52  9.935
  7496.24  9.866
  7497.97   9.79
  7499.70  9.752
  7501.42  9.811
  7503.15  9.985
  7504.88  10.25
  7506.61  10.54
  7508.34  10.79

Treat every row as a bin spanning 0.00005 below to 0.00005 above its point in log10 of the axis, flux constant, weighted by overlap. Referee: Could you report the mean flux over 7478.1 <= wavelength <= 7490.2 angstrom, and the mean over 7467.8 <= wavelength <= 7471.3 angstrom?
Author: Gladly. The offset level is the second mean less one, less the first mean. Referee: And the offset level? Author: -1.2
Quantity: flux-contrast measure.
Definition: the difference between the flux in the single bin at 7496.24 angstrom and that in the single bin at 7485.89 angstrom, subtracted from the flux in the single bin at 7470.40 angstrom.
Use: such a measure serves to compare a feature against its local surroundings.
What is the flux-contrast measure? 11.2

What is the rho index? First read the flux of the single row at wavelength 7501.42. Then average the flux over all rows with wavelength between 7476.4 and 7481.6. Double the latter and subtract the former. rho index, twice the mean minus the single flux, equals 11.2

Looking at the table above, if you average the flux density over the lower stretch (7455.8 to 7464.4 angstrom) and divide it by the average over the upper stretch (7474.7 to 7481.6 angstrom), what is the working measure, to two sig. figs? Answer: 0.98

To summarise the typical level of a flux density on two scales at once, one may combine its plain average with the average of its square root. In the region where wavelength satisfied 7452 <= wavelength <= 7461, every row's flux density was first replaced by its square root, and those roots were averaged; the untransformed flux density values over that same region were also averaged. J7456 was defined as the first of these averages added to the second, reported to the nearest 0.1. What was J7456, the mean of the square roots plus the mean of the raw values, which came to 13.6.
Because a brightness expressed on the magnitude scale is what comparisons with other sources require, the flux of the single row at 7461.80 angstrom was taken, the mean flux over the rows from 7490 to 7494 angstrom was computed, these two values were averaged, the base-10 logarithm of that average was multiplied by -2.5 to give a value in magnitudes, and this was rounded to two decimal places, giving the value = -2.52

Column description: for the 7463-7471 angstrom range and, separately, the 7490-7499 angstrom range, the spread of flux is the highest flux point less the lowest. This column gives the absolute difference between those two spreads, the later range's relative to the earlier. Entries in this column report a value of 0.13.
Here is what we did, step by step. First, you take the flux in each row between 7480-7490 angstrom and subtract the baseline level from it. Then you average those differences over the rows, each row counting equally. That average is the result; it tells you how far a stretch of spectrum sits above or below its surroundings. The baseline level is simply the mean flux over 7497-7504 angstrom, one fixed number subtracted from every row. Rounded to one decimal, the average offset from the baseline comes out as 0.7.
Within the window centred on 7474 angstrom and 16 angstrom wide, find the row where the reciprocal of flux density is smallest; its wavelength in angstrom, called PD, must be 7480.72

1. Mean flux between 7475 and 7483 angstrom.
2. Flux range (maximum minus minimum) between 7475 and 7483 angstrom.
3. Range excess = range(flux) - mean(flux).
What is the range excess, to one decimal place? -10.2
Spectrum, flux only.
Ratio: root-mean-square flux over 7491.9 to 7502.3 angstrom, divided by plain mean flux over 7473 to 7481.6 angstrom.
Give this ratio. 0.944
